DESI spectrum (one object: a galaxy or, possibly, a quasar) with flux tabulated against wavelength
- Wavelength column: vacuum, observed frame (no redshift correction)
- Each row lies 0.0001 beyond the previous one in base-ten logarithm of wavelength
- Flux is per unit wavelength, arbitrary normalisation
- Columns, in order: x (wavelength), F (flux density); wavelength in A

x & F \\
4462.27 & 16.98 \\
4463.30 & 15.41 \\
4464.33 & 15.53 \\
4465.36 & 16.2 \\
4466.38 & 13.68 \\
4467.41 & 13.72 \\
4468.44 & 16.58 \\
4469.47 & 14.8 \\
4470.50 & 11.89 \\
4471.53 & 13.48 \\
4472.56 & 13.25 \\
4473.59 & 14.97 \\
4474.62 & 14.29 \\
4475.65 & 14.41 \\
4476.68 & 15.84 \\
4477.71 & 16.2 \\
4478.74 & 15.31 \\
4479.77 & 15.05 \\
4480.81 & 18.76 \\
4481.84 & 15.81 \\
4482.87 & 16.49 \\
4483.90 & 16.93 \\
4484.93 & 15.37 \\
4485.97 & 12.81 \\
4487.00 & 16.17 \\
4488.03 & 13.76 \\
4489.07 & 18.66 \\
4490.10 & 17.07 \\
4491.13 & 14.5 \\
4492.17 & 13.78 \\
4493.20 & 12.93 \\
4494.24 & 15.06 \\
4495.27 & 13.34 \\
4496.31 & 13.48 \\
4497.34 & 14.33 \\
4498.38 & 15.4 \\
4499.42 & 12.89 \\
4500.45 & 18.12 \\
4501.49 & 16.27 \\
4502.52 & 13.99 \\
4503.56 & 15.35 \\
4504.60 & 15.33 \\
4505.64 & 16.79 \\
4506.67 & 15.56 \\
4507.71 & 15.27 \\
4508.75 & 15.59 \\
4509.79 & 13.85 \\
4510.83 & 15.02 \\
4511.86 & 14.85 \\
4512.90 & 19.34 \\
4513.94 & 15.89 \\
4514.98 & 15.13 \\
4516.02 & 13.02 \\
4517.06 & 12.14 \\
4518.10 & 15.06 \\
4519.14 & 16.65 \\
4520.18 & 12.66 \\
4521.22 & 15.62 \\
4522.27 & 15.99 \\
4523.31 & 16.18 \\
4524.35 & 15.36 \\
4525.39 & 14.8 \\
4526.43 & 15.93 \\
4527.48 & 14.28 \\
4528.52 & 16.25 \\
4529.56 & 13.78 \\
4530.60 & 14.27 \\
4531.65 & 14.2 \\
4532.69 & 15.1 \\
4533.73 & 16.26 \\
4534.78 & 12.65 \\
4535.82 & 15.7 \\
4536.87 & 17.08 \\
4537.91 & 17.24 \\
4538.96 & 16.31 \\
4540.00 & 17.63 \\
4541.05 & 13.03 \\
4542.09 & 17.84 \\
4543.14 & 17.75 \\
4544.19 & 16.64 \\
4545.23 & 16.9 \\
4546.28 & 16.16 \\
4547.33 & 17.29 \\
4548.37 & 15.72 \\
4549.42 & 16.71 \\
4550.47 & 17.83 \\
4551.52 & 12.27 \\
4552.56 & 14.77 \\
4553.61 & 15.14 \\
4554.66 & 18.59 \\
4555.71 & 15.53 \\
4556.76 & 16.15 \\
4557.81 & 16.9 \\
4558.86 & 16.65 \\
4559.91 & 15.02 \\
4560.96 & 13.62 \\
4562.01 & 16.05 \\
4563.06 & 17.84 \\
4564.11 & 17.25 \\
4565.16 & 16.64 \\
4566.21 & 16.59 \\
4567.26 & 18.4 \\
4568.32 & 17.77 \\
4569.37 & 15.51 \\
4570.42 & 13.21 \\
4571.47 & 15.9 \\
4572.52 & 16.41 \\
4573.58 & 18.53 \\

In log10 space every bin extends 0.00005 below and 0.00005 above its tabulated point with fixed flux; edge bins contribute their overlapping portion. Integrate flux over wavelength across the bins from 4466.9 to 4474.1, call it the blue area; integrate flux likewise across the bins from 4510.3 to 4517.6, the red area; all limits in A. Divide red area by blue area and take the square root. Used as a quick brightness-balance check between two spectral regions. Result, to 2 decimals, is 1.04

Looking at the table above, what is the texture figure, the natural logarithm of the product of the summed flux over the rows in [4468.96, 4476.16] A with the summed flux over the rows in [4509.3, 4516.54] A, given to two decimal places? 9.25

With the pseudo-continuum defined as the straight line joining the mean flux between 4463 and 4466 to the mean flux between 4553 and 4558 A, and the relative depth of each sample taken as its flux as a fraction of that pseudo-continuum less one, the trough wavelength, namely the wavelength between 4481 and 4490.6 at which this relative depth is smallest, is 4485.97 A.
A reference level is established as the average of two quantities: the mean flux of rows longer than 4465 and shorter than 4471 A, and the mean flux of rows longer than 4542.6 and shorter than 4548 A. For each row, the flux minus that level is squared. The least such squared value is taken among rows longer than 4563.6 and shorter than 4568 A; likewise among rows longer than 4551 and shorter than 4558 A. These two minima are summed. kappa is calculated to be 0.8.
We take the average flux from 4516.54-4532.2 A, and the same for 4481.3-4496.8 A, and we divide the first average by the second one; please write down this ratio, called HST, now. 0.99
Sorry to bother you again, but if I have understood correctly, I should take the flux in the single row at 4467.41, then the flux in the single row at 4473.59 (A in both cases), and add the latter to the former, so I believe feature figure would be 28.7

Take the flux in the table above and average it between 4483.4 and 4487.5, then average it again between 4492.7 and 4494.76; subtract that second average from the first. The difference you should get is 1.3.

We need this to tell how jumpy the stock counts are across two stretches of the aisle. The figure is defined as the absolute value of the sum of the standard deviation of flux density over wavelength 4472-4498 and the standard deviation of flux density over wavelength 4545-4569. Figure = 3.1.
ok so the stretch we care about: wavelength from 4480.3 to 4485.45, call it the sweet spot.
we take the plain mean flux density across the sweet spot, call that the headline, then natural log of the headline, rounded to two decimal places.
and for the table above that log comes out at 2.81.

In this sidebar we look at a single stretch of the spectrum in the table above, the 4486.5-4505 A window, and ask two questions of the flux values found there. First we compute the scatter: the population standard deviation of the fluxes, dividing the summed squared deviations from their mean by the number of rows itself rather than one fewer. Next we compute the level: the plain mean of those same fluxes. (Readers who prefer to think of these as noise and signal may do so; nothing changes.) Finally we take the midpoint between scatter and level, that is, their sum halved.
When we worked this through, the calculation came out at 8.3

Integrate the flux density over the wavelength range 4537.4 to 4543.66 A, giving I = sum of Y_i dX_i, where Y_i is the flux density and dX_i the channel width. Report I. 104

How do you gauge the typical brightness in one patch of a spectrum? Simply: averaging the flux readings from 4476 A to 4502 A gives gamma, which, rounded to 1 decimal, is 15.4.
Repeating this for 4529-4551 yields 16.0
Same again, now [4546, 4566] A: 16.1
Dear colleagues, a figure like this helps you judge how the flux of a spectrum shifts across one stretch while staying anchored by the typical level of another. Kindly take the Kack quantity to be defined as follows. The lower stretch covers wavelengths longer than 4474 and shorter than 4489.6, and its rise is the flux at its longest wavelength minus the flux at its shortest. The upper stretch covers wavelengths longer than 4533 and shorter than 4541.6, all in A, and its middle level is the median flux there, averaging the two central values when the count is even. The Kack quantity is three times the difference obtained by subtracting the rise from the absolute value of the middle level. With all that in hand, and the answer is 36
